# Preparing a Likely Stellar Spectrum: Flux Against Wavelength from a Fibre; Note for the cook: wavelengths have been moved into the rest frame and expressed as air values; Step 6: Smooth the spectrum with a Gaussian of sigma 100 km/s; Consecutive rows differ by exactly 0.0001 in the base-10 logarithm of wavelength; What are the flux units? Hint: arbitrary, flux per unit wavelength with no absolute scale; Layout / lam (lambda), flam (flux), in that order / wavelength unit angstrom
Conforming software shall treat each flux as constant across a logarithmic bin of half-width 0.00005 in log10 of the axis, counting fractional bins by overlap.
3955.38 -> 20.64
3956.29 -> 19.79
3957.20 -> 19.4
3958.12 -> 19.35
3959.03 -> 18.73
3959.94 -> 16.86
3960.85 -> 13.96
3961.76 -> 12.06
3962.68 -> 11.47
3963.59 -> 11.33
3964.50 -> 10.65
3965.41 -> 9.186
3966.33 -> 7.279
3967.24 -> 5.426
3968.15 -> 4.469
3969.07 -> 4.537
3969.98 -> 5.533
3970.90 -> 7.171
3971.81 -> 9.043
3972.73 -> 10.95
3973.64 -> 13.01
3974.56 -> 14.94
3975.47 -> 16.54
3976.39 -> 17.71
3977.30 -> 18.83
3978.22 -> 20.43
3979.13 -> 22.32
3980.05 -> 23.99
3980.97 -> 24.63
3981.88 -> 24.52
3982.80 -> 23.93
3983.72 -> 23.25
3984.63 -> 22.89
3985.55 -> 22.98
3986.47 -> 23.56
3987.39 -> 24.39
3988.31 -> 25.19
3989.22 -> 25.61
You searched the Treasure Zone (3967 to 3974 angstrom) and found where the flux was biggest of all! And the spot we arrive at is 3973.64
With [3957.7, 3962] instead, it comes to 3958.12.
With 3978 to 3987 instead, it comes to 3980.97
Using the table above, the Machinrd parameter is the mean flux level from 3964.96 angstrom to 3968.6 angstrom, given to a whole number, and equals 7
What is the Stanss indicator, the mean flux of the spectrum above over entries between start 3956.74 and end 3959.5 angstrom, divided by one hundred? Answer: 0.19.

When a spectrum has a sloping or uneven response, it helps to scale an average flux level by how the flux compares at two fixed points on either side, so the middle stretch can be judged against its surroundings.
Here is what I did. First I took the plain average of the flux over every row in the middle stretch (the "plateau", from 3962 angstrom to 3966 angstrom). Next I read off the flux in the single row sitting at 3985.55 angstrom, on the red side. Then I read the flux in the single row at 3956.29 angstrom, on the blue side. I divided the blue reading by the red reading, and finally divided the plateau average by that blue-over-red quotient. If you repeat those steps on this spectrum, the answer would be 12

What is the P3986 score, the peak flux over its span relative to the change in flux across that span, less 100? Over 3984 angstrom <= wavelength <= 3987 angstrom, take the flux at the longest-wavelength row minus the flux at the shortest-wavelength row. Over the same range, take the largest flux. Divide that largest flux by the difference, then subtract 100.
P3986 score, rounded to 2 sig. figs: -65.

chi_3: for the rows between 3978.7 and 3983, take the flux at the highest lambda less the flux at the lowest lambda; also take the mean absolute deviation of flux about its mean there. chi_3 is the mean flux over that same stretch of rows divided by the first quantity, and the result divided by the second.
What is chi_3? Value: 23.8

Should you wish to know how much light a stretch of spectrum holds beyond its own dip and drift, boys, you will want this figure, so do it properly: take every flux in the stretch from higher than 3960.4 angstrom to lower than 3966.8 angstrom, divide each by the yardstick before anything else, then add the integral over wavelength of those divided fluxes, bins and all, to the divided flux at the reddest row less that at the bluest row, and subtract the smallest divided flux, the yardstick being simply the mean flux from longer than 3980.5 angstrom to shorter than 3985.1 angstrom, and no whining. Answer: 2.3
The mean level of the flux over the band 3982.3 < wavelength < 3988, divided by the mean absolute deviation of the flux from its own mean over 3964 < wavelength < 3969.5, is 11.1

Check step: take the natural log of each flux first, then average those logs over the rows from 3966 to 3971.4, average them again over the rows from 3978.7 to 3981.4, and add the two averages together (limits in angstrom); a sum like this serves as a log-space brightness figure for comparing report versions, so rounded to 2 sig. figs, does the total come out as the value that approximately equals 4.9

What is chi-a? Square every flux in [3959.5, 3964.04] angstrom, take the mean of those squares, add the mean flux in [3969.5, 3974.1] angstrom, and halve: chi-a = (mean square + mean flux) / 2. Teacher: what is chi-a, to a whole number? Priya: 93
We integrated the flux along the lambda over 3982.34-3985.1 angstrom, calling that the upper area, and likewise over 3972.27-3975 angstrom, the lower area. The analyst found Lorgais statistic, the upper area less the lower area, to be 29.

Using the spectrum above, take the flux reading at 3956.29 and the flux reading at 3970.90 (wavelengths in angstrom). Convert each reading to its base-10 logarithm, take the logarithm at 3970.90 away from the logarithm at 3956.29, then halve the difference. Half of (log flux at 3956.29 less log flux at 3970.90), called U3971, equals 0.22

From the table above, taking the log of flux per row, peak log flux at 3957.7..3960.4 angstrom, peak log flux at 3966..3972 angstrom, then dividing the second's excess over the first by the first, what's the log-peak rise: -0.26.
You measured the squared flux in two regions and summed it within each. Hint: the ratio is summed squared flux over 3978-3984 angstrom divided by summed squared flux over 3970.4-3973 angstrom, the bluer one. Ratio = 15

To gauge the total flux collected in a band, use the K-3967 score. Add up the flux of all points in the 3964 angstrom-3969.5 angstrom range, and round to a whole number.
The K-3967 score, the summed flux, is 42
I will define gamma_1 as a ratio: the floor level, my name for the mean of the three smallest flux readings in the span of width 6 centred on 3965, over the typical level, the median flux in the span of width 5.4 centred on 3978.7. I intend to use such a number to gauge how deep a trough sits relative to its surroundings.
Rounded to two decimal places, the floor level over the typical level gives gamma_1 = 0.34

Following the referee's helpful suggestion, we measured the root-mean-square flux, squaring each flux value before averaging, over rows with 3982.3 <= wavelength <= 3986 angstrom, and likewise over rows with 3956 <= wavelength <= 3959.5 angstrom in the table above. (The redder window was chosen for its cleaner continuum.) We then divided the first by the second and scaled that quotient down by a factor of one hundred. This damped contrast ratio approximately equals 0.012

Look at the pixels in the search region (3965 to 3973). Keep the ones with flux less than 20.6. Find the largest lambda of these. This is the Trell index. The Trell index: 3972.73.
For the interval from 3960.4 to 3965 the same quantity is 3964.50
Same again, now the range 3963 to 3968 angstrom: 3967.24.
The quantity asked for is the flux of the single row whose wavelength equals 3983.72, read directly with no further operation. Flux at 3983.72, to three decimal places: 23.250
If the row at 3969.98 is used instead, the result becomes 5.533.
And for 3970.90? 7.171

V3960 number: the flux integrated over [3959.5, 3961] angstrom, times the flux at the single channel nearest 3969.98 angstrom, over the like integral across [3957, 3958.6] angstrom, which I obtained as 4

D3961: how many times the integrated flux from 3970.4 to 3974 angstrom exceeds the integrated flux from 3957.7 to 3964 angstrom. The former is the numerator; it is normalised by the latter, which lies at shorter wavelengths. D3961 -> 0.4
